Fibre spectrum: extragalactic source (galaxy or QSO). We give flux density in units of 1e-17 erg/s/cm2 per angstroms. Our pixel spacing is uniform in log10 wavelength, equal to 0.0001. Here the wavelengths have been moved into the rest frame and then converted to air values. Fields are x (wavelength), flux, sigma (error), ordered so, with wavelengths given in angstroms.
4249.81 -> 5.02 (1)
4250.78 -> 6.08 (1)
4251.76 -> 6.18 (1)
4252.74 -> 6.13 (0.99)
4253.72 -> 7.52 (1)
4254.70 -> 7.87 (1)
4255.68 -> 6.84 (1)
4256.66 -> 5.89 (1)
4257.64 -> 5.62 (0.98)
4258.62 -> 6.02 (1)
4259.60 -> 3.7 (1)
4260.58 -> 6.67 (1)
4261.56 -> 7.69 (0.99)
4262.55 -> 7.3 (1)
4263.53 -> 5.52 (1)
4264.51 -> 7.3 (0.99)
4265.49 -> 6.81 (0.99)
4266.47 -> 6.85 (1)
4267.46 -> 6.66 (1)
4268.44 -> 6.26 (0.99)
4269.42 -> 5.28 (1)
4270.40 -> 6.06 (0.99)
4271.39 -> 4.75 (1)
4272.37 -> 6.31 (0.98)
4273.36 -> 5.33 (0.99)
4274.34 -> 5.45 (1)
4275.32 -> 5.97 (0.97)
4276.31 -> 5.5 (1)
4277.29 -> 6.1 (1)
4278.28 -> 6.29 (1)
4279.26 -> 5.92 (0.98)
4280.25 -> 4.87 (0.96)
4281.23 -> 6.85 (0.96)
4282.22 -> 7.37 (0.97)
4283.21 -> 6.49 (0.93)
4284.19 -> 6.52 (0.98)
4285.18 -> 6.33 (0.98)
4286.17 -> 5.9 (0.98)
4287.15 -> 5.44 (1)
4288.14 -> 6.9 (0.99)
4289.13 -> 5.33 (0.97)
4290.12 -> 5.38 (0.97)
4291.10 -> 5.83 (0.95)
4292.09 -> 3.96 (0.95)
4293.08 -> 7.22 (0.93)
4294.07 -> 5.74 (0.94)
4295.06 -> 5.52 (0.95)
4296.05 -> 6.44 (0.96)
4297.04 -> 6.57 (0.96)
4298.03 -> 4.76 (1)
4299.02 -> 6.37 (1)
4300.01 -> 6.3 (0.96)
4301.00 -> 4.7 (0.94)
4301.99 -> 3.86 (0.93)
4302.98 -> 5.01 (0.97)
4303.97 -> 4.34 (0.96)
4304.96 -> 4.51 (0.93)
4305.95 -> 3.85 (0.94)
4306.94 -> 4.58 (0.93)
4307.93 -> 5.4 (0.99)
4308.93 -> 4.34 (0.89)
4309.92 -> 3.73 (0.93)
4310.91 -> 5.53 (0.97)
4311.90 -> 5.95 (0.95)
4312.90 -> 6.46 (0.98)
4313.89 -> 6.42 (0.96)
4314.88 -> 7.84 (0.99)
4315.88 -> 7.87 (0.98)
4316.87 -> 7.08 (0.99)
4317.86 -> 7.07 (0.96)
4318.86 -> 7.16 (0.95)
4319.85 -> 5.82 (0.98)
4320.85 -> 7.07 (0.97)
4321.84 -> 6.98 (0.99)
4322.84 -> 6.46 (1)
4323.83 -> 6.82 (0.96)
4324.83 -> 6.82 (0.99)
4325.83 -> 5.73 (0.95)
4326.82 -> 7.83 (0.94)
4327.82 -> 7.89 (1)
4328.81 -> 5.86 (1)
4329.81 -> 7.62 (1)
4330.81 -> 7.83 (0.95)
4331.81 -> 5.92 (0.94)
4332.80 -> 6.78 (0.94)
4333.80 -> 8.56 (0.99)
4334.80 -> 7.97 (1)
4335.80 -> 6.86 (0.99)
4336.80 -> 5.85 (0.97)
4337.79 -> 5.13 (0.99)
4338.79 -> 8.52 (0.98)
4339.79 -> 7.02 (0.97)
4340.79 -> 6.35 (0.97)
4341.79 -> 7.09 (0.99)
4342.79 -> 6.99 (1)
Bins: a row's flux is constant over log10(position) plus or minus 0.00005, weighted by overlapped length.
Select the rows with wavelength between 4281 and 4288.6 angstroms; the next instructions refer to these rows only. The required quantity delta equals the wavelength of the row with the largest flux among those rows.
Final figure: 4282.22 angstroms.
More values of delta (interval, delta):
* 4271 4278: 4272.37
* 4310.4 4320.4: 4315.88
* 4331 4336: 4333.80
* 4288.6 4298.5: 4293.08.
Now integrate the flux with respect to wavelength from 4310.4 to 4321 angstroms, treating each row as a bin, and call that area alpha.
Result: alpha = 71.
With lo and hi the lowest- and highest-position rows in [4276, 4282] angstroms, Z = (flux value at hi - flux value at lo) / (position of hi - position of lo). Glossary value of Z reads 0.3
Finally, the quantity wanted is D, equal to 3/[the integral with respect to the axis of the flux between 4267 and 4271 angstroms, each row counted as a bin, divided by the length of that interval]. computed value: 0.50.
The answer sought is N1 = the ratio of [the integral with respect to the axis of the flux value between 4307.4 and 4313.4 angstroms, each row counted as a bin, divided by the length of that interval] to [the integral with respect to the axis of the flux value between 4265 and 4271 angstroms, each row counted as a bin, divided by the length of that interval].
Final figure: 0.83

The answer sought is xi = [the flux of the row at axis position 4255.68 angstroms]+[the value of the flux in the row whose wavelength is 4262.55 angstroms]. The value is 14.1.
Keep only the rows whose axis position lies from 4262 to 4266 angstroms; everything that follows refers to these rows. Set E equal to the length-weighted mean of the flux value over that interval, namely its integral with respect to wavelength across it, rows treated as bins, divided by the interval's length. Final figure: 6.7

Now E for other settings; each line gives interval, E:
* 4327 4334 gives 7.2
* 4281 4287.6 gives 6.4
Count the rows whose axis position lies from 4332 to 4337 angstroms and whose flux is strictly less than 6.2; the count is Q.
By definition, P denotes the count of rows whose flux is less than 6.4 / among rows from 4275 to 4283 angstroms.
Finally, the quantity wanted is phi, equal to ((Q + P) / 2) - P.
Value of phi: -2.5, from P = 6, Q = 1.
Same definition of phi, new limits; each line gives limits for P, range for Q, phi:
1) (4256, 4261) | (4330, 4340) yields -0.5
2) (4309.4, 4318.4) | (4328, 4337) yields 0.0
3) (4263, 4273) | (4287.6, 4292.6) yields -1.0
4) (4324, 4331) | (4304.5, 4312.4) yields 3.0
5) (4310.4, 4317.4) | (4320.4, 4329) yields 0.0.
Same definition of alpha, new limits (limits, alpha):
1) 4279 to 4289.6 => 65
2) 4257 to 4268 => 70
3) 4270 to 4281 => 63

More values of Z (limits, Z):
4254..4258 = -0.8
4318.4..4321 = 0.0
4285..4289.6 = -0.3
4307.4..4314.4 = 0.2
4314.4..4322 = -0.1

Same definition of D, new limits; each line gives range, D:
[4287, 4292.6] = 0.55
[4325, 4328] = 0.43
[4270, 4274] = 0.54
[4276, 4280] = 0.51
